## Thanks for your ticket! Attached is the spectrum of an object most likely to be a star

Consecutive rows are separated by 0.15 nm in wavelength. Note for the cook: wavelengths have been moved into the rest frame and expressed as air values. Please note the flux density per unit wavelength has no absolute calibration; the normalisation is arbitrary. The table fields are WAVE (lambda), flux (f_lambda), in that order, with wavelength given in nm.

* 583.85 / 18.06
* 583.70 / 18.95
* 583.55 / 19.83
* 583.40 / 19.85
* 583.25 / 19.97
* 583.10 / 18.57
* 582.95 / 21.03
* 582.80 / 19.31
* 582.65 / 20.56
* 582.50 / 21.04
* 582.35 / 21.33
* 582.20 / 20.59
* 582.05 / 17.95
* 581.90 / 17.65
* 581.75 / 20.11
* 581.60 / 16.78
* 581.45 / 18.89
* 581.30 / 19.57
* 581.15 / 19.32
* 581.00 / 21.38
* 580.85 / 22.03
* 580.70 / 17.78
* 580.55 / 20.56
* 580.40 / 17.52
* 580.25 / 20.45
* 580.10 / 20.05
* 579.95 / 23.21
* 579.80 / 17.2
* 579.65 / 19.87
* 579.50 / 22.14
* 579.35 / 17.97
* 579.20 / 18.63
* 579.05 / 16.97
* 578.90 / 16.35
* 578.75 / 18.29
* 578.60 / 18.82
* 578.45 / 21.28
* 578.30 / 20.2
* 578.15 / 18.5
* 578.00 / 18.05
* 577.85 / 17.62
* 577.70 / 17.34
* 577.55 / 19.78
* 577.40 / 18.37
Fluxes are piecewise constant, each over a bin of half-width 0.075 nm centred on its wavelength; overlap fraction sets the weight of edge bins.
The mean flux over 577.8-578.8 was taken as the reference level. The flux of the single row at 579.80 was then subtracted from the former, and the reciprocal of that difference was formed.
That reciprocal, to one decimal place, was 0.6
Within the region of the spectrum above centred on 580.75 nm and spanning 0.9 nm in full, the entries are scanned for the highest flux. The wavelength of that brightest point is 580.85 nm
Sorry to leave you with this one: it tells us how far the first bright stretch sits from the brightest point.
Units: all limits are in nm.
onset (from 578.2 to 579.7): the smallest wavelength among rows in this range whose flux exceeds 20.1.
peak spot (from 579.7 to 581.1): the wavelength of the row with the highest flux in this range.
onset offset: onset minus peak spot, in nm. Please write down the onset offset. -1.65 nm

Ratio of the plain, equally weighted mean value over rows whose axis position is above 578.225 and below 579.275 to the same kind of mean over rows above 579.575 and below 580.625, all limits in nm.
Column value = 0.94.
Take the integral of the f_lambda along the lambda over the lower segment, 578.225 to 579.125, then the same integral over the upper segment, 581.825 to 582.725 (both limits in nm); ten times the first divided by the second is 9.4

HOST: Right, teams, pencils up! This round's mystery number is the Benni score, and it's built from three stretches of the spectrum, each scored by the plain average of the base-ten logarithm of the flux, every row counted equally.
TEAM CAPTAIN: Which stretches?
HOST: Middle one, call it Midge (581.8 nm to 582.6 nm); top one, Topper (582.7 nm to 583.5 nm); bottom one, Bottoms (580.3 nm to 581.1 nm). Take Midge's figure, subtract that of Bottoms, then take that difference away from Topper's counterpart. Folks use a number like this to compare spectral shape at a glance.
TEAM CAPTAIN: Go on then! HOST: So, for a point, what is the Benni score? 1.30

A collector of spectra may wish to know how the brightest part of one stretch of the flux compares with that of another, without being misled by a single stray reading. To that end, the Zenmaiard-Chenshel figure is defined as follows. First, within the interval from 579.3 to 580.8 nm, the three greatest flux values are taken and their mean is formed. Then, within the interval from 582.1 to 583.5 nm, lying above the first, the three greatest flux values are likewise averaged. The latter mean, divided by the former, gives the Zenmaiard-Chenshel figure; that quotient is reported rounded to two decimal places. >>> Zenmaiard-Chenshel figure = 0.96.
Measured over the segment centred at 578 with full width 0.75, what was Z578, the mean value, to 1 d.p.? 18.3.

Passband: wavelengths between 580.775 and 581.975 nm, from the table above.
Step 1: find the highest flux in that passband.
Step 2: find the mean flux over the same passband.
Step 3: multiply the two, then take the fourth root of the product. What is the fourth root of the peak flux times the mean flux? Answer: 4.55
